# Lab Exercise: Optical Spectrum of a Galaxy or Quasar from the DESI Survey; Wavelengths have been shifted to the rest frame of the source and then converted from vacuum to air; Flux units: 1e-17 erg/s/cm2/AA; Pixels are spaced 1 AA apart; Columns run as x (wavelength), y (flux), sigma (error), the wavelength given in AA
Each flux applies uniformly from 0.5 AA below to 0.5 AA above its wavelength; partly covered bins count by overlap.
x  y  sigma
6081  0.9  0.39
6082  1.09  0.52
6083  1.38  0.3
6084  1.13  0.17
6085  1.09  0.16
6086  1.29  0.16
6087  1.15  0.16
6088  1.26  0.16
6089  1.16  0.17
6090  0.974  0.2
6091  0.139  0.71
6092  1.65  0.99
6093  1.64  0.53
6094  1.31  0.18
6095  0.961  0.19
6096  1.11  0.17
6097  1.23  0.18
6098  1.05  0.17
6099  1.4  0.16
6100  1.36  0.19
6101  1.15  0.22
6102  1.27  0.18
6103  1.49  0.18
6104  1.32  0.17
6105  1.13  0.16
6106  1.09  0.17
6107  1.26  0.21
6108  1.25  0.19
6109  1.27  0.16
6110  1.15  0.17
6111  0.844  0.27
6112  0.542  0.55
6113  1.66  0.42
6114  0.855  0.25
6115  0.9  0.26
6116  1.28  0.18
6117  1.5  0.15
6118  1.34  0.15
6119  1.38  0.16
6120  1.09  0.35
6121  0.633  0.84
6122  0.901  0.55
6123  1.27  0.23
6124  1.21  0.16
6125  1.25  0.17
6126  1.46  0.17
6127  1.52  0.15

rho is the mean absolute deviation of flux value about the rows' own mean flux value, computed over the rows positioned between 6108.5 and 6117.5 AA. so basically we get 0.29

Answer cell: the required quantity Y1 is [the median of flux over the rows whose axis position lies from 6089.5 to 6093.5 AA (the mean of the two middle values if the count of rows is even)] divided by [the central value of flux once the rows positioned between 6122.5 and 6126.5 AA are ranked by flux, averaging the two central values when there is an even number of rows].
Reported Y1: 1.0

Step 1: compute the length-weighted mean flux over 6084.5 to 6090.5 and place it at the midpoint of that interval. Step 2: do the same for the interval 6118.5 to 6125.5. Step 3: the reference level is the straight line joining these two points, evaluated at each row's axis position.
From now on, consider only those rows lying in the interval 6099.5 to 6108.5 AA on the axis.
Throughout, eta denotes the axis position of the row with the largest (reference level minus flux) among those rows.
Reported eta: 6106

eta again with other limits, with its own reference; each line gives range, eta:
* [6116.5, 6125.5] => 6121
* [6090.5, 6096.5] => 6091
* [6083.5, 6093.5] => 6091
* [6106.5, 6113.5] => 6112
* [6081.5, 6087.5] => 6082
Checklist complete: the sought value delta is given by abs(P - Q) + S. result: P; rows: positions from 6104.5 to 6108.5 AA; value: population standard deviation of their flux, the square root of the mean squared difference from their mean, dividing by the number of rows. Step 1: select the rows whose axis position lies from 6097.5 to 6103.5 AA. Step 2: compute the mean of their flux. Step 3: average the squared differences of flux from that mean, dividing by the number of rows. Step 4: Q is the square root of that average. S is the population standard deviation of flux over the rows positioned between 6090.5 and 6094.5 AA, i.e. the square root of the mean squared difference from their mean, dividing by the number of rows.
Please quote 0.7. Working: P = 0.07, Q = 0.15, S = 0.62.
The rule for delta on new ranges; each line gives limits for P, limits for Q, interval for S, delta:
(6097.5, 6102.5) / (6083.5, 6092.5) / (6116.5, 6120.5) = 0.4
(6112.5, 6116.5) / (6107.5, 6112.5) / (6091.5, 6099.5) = 0.3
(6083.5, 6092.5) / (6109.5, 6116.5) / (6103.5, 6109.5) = 0.1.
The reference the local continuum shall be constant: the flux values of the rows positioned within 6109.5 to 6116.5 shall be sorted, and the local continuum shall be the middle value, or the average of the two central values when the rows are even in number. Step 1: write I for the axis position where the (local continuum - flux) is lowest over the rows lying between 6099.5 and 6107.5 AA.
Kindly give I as 6103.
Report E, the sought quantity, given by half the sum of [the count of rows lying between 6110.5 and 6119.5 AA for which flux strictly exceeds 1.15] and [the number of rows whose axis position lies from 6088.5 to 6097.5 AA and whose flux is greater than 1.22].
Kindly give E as 4.50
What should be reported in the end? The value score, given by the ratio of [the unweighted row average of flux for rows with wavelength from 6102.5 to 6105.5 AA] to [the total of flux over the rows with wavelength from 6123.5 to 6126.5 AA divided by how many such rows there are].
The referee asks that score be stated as 1.01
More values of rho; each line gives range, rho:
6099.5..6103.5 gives 0.11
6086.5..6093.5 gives 0.33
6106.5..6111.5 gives 0.13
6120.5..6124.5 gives 0.24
